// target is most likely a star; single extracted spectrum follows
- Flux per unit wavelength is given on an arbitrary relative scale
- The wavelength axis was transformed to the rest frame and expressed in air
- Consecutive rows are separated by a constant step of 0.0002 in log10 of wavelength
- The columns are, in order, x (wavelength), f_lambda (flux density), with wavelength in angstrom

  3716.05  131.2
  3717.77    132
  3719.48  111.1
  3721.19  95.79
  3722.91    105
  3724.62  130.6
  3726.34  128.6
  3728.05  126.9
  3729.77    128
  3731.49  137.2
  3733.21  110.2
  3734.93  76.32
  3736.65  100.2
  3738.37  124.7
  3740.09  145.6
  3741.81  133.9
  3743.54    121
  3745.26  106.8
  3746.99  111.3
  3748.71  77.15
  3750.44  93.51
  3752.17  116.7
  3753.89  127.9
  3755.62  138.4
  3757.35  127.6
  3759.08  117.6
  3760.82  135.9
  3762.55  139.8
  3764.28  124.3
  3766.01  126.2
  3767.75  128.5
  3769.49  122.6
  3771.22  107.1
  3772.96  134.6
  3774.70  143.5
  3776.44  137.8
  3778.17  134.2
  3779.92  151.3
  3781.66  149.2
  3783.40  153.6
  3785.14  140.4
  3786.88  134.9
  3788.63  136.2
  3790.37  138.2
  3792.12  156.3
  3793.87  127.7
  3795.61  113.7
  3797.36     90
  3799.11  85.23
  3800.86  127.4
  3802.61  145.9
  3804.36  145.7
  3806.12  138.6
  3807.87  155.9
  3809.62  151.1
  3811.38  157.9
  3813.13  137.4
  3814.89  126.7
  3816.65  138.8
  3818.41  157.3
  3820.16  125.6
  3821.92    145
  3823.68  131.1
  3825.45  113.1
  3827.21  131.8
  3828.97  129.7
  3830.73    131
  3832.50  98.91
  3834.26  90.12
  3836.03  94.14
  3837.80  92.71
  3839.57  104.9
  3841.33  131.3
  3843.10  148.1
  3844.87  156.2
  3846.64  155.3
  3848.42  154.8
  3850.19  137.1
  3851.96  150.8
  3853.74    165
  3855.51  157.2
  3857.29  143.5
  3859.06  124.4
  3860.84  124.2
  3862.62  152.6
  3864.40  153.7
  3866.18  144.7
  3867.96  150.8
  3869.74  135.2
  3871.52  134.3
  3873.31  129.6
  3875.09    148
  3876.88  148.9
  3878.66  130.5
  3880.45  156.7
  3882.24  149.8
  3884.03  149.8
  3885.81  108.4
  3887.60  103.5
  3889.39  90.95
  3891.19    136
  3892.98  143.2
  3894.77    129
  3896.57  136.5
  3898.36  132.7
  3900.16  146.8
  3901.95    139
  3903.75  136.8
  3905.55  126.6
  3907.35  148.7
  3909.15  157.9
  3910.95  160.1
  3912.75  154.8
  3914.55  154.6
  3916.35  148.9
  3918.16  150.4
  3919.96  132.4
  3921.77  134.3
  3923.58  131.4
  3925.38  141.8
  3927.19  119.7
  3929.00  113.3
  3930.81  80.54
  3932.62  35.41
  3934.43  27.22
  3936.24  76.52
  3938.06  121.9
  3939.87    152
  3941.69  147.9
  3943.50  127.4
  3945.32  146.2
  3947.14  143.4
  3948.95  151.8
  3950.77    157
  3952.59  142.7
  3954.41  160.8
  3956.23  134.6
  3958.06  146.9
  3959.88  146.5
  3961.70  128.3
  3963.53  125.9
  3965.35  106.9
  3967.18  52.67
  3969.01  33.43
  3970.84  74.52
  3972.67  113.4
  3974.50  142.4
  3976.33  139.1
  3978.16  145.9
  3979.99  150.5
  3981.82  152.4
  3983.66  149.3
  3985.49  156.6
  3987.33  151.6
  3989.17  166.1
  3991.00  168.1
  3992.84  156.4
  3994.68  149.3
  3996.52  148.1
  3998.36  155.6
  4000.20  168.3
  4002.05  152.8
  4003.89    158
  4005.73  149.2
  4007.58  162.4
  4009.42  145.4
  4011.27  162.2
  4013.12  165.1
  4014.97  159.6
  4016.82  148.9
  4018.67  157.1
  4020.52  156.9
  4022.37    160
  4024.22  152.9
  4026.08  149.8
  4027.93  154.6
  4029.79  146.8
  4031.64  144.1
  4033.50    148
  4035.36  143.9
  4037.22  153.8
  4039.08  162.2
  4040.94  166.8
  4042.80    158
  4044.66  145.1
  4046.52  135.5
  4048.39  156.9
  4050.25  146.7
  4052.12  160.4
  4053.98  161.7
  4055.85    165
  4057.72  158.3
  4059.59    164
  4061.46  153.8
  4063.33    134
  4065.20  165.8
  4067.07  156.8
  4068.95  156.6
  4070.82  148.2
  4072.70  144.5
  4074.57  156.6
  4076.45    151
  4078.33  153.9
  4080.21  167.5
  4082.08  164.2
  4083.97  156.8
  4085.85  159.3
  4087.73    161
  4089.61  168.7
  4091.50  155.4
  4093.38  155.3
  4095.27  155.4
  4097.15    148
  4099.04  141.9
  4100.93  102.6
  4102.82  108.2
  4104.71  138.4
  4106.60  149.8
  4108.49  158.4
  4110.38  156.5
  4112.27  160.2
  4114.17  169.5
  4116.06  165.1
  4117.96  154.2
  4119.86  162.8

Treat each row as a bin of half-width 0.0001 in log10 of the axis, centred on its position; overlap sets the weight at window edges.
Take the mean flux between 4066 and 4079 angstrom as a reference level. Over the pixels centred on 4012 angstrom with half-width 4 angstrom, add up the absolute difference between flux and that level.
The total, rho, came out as 36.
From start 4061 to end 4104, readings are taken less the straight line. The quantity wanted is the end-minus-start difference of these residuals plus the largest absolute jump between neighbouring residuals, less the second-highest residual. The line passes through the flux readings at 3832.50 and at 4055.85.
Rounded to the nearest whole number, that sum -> -13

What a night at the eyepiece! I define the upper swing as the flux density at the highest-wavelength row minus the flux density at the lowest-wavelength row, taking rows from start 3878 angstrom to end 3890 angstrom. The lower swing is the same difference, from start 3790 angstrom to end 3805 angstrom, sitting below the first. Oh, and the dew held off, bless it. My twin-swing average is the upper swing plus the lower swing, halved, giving -16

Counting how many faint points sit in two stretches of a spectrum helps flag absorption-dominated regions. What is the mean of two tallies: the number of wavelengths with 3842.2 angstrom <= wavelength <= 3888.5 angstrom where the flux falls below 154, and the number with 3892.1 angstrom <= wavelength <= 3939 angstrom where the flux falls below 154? 21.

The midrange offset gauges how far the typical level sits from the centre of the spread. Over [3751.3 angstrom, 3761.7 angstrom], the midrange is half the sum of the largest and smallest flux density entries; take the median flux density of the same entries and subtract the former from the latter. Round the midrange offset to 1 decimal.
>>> 0.2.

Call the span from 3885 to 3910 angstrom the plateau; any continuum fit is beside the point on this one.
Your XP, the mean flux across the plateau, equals 131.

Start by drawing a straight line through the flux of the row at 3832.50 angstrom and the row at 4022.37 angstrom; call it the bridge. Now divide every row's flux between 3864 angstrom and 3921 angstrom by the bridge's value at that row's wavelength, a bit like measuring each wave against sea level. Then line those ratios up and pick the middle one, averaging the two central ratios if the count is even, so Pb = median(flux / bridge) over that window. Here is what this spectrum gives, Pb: 1.207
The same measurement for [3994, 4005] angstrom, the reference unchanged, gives 1.009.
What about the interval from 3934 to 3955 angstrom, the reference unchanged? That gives 1.069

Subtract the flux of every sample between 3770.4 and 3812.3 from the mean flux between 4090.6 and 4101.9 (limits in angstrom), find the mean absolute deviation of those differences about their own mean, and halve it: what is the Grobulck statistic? 6.9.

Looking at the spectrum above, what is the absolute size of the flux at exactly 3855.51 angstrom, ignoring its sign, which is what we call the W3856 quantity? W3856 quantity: 157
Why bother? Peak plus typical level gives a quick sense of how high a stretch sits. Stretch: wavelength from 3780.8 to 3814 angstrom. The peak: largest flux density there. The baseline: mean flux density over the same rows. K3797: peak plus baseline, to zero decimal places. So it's 294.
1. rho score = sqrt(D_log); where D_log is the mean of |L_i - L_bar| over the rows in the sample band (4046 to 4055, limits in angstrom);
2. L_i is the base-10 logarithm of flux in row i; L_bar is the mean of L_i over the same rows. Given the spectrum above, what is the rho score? 0.16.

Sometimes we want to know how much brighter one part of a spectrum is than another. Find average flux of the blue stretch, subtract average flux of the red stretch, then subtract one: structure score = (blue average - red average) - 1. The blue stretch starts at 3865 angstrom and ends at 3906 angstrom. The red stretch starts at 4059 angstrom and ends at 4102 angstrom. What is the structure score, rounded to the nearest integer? -19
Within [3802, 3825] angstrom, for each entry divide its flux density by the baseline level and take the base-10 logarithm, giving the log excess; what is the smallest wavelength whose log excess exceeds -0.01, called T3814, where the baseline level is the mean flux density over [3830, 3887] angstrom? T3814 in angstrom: 3802.61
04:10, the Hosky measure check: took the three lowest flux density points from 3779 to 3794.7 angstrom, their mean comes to 133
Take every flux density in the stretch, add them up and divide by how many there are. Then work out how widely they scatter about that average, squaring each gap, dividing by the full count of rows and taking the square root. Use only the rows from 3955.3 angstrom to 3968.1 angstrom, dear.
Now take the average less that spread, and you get 90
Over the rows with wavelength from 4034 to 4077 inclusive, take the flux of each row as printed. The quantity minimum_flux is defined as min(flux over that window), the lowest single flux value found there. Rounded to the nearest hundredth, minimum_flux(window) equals 134.00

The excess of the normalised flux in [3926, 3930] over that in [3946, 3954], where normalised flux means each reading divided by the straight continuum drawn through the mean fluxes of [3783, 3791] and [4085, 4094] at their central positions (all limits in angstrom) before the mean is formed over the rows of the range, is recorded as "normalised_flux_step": -0.21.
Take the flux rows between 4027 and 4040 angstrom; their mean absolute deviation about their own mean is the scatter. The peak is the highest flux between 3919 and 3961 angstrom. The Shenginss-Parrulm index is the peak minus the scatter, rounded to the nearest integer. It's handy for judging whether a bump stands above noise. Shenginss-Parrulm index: 155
